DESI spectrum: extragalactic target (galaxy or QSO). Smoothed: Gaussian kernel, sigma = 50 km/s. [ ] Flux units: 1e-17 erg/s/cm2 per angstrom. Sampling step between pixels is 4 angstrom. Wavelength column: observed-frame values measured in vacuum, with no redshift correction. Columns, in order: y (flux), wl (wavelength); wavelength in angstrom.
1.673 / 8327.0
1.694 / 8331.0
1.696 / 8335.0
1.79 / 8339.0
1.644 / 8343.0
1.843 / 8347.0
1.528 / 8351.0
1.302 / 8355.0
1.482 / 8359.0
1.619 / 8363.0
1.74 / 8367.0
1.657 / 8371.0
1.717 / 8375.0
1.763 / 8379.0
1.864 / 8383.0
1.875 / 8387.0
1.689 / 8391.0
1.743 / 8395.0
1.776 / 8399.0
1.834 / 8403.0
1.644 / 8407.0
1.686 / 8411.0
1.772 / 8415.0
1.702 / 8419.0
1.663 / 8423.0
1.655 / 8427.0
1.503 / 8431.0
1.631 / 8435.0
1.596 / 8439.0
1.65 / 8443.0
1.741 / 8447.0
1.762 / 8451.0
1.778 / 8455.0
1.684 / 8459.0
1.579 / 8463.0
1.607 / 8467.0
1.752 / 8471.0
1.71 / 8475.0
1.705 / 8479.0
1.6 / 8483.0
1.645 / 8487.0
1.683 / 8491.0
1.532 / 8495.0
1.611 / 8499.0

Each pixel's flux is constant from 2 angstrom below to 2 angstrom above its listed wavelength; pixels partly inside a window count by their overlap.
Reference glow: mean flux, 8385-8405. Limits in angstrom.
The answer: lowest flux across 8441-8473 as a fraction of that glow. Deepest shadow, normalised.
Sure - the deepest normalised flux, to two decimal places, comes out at 0.89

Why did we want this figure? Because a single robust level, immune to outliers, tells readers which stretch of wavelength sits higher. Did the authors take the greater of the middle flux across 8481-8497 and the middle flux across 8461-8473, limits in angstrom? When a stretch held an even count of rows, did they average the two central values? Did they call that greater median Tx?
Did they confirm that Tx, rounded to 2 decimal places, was 1.62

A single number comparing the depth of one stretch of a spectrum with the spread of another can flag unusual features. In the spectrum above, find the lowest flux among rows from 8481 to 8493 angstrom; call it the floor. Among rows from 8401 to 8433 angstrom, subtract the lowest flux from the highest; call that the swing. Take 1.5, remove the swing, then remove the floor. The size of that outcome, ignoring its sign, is 0.4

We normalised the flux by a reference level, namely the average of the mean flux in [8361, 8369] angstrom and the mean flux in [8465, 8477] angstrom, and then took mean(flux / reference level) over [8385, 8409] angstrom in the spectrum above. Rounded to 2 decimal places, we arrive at 1.04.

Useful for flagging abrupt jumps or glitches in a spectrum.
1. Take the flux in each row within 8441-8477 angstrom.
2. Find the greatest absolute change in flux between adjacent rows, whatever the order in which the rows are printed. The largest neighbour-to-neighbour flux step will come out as 0.145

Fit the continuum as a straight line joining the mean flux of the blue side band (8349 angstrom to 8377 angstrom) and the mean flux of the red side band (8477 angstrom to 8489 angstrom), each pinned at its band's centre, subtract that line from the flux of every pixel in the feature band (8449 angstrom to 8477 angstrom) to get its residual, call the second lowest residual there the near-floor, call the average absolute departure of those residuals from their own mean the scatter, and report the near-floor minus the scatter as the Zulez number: -0.096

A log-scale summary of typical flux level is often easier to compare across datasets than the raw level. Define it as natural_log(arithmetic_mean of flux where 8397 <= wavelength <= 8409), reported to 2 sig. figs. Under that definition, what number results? 0.56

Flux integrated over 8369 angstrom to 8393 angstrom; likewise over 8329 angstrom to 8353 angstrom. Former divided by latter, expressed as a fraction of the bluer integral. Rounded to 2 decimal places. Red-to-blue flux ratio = 1.04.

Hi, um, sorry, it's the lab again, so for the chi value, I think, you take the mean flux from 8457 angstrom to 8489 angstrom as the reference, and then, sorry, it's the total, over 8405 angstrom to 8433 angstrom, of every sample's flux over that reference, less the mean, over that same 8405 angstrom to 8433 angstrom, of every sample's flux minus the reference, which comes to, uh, 7.00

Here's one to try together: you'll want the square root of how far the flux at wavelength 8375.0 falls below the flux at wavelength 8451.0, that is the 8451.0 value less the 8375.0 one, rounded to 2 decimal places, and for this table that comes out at 0.21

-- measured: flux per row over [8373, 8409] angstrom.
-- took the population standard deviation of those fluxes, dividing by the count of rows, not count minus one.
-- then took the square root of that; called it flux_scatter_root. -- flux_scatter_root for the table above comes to 0.273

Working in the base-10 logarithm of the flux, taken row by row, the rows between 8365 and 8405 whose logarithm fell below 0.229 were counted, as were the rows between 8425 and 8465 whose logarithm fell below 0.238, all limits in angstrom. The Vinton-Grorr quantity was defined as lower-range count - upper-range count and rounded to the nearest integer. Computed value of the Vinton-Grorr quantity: -5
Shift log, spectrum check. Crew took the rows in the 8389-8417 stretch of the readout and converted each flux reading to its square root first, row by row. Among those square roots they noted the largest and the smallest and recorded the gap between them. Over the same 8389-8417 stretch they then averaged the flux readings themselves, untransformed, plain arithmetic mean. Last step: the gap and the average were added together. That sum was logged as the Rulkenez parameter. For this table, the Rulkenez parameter 1.81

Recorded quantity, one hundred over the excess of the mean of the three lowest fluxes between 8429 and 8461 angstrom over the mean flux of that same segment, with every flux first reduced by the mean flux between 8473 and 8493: -1093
